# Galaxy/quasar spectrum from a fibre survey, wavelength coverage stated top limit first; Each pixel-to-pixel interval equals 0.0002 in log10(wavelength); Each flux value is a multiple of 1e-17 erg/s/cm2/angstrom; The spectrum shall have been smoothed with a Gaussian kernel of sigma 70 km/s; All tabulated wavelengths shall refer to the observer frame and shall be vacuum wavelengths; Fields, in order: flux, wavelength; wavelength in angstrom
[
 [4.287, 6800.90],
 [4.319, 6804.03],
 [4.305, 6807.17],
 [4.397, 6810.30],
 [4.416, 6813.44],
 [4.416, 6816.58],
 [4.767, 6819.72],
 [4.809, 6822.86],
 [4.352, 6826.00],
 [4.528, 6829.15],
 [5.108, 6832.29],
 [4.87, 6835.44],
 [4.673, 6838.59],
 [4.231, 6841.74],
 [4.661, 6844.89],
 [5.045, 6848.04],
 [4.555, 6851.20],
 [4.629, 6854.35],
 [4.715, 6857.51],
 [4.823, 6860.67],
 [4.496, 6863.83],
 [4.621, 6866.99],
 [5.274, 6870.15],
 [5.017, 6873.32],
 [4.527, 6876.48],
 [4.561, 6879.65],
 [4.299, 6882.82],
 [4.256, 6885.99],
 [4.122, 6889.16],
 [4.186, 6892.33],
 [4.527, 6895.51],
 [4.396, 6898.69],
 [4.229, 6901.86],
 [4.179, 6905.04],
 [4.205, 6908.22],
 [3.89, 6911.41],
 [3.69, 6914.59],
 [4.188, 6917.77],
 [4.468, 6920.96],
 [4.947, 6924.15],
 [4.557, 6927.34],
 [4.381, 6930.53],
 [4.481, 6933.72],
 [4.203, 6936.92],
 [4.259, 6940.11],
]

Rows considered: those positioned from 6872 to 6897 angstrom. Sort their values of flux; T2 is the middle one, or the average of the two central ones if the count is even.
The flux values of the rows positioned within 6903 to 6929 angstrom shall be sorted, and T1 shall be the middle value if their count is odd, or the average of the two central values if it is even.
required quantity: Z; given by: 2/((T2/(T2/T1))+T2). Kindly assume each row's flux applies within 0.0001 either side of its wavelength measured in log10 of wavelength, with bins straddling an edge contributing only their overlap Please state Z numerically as 0.232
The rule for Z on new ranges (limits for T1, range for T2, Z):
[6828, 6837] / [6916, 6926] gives 0.214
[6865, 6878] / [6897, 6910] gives 0.221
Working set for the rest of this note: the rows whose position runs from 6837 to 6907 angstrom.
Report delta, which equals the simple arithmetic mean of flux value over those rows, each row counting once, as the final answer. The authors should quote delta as 4.55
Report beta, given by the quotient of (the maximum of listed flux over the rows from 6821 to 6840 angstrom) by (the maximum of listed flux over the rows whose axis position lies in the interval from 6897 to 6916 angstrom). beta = 1.16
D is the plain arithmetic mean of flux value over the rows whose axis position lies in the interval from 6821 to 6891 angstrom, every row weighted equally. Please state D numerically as 4.64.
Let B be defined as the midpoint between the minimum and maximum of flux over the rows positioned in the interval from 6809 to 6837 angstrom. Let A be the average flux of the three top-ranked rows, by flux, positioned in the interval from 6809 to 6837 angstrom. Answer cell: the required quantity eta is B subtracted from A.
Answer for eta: 0.20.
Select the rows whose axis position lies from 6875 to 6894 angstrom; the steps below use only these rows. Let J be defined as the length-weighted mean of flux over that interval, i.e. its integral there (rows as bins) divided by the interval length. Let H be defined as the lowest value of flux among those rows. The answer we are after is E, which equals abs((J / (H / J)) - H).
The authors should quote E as 0.4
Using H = 4.122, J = 4.3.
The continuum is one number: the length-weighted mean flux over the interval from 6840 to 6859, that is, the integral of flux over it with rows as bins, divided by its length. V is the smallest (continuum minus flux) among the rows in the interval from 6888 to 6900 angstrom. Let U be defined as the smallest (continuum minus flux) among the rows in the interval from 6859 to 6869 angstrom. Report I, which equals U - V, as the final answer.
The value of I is -0.3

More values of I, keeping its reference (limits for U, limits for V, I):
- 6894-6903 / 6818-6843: 0.6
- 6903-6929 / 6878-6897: -0.4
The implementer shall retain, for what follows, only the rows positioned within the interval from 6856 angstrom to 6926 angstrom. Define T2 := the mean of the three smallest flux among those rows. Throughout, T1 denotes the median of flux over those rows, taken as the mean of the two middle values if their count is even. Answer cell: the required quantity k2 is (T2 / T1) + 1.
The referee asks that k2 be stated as 1.88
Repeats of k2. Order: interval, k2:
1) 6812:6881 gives 1.93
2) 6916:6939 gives 1.95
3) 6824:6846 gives 1.94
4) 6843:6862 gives 1.98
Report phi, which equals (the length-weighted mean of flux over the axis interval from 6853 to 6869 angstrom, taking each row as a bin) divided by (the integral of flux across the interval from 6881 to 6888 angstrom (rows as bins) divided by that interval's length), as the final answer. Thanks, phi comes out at 1.09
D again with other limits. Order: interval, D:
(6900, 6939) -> 4.28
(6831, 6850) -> 4.76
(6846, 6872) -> 4.77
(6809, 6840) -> 4.63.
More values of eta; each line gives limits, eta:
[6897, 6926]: 0.29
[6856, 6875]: 0.15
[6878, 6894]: 0.03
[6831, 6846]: 0.21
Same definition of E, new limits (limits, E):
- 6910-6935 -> 1.4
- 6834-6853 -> 0.9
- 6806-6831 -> 0.4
